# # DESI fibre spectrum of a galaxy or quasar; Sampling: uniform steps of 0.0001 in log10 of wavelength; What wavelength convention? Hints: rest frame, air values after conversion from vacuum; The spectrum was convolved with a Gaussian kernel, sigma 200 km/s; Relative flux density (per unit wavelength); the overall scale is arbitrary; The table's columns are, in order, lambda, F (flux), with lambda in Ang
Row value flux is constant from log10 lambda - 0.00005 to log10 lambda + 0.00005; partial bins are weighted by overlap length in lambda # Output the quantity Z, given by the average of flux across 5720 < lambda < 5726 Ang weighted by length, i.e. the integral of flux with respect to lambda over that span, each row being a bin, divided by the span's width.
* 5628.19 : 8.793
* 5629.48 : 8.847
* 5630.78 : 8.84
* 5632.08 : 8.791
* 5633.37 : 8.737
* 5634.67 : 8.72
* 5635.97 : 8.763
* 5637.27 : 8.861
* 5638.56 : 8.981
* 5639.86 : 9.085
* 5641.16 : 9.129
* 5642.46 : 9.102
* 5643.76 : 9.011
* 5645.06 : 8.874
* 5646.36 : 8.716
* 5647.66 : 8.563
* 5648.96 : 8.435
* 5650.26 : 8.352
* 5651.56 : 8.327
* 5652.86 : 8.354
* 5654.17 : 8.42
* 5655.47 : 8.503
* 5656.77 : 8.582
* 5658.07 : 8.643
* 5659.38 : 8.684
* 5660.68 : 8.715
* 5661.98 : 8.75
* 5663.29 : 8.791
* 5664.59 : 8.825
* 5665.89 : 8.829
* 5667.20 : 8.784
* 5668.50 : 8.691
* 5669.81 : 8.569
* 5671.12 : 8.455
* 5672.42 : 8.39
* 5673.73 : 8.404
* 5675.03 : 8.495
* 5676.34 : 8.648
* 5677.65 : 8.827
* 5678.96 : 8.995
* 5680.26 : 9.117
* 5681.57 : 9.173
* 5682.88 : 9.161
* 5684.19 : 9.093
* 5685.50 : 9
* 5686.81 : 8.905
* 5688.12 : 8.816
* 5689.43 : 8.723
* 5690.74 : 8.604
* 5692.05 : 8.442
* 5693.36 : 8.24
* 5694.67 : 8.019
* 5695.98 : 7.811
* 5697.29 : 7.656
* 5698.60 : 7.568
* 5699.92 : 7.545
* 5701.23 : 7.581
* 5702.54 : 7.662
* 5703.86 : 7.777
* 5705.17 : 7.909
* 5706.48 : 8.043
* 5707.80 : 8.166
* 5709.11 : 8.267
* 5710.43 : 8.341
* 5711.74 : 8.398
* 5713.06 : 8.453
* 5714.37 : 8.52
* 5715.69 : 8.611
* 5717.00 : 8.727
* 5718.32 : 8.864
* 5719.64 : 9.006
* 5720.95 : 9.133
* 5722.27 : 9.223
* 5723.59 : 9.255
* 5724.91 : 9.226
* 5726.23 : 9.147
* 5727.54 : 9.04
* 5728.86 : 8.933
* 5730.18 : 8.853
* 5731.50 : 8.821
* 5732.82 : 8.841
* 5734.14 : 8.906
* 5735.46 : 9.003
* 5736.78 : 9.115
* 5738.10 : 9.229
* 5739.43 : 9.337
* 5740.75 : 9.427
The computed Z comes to 9.19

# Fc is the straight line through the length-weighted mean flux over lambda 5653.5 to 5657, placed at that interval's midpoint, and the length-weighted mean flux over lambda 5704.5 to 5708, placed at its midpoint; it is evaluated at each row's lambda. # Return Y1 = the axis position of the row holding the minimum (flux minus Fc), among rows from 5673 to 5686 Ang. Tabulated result 5673.73 Ang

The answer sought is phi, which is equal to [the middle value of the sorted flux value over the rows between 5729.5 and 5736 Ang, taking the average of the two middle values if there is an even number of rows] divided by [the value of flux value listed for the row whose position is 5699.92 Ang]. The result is 1.17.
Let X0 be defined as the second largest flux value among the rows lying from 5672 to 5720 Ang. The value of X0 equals 9.161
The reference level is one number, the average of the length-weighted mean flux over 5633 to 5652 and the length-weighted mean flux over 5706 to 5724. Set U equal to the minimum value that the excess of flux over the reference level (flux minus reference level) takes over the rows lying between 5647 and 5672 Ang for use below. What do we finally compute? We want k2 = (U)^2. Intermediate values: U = -0.38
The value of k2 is 0.15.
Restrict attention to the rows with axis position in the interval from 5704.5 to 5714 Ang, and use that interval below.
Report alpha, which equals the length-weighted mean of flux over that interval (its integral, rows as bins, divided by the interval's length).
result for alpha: 8.2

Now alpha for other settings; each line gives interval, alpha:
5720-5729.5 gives 9.1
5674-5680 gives 8.8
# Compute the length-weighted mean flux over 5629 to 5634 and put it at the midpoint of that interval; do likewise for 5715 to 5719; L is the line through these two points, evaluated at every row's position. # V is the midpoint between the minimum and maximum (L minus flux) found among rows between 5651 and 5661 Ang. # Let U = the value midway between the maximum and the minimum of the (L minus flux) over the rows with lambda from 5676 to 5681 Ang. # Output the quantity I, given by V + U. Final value 0.14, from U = -0.1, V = 0.3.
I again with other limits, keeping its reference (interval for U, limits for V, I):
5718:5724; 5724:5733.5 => -0.65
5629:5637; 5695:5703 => 1.08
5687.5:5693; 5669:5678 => 0.27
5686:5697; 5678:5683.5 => 0.06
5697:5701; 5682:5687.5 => 0.86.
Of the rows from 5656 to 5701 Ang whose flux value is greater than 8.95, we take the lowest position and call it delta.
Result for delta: 5678.96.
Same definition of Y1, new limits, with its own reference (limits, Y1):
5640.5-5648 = 5647.66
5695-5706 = 5699.92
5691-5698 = 5697.29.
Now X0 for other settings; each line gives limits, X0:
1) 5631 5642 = 9.085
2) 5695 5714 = 8.398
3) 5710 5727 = 9.226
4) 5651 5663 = 8.715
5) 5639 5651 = 9.102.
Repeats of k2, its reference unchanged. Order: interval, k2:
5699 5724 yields 1.36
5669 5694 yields 0.22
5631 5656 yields 0.15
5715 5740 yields 0.01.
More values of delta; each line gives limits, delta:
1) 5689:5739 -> 5719.64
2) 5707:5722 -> 5719.64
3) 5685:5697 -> 5685.50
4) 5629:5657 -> 5638.56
